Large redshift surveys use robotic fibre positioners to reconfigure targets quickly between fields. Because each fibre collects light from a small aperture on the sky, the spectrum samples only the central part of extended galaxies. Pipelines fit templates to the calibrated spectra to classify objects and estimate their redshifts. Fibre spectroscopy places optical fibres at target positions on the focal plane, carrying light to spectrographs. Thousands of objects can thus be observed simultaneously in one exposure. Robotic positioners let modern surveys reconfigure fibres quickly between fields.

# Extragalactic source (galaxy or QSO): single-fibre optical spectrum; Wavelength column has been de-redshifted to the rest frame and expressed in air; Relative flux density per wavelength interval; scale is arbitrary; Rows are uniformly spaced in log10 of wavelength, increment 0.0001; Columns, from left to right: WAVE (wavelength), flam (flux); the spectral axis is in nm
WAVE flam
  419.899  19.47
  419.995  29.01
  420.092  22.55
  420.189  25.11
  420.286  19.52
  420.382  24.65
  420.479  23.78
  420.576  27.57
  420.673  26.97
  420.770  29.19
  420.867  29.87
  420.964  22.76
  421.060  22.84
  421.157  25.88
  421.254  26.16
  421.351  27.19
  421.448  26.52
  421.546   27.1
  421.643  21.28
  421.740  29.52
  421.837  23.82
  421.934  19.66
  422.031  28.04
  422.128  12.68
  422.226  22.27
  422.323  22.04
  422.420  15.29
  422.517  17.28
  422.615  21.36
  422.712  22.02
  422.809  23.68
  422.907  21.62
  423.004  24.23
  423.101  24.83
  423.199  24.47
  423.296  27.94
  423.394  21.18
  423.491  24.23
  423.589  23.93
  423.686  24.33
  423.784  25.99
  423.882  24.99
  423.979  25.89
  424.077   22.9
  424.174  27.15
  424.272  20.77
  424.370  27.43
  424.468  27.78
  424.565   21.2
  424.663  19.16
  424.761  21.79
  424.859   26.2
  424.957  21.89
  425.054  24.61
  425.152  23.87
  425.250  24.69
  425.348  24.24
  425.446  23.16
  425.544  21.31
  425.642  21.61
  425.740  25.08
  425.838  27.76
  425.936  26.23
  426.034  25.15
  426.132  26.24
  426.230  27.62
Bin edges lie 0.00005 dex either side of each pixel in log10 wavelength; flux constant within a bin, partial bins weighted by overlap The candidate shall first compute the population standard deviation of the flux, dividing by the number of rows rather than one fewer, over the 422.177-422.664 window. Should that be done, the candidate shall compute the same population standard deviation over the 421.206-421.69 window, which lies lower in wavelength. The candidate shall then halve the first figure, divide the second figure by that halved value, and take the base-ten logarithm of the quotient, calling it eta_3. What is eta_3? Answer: 0.19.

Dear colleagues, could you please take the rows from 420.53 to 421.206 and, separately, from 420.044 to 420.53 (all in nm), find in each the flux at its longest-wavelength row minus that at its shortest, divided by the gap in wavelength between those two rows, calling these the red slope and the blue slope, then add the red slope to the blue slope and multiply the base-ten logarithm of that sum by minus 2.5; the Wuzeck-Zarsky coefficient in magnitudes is 1.4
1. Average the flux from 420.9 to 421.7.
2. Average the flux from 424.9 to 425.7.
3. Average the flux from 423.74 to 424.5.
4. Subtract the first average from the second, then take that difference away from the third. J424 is 27.2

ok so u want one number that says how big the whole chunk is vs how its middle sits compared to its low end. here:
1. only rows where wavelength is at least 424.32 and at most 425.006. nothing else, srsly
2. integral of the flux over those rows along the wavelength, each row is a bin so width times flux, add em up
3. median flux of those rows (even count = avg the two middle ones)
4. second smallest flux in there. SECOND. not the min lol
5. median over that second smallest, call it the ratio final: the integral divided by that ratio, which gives 15.7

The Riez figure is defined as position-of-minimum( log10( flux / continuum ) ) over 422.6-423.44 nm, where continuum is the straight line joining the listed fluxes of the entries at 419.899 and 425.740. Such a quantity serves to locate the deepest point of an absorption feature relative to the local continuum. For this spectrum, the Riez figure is 423.394 nm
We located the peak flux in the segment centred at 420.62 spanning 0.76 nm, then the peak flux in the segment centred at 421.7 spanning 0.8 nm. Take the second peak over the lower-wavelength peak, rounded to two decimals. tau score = 0.99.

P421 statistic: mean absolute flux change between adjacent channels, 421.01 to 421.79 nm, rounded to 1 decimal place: 2.8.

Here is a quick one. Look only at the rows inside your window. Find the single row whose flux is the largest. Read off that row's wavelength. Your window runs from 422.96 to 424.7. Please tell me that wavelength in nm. 423.296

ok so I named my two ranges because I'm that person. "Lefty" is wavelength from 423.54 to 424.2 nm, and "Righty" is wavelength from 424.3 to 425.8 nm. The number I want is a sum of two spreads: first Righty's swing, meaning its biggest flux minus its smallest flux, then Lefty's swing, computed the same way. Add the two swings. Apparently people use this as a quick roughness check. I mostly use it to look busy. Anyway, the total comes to 12.9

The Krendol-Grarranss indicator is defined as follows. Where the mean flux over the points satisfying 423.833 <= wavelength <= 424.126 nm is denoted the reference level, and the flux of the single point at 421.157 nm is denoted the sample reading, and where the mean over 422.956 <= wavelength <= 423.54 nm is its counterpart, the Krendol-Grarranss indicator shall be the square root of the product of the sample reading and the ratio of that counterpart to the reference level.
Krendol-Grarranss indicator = 5.1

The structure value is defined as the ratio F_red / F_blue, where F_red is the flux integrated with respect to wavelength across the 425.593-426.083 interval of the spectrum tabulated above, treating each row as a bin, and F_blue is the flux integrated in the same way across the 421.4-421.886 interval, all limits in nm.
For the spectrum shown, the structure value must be 0.99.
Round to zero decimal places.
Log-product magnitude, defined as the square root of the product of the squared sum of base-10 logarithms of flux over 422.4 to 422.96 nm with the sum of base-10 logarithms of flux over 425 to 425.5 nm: 21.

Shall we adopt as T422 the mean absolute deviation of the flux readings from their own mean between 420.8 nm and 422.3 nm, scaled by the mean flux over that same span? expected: 0.14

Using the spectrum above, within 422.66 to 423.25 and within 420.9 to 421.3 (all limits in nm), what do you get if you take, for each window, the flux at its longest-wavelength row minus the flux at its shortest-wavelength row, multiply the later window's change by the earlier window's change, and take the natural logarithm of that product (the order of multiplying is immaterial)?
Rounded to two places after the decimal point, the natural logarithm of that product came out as 2.12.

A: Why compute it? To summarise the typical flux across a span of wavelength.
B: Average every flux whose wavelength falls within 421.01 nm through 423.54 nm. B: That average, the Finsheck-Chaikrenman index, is 23.2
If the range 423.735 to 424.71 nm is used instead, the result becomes 24.3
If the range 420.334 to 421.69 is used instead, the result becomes 25.8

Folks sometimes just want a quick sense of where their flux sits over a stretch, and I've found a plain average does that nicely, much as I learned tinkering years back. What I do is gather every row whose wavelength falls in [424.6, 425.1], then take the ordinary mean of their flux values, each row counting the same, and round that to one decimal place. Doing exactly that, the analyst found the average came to 22.7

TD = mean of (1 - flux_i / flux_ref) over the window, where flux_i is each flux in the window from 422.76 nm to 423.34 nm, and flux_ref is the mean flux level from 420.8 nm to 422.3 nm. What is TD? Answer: 0.00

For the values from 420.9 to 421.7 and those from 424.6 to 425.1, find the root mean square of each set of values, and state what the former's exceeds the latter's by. 2.2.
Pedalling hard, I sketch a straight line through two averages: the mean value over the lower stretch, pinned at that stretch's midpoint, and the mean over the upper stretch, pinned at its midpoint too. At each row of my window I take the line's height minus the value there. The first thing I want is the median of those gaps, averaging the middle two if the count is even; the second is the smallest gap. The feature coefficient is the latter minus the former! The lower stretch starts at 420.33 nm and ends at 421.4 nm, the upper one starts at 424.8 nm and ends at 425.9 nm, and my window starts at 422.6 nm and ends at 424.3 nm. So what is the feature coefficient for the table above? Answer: -3.7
